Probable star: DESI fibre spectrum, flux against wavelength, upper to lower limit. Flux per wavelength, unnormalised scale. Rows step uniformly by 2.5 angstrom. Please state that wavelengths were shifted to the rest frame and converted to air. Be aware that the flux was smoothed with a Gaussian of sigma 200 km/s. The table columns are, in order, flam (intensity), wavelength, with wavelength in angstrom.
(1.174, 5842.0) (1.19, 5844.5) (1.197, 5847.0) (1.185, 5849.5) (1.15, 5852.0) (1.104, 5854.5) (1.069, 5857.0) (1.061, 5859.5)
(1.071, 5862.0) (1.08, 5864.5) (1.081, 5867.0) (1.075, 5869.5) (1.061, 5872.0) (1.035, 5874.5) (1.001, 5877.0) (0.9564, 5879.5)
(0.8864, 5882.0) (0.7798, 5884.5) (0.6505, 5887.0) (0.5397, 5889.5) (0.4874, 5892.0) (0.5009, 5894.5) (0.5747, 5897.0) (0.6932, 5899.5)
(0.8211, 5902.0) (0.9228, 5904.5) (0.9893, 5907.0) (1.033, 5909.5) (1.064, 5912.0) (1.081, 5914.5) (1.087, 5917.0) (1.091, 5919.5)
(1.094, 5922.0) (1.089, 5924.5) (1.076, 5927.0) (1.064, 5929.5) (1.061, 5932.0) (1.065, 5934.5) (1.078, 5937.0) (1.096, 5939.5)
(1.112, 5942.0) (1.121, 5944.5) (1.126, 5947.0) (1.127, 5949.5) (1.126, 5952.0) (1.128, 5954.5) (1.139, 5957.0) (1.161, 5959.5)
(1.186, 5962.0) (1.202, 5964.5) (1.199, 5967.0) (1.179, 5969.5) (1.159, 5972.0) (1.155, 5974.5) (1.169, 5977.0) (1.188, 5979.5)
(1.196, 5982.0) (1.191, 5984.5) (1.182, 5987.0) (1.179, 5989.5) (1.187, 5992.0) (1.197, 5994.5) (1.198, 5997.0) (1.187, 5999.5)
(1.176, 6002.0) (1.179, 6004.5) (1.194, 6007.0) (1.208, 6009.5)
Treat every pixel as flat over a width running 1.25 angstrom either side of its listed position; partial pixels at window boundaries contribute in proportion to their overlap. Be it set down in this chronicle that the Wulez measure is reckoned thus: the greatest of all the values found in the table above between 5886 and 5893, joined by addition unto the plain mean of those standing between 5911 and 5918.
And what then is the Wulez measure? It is 1.73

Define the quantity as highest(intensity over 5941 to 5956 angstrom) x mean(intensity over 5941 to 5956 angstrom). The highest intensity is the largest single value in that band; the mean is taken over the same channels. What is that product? 1.27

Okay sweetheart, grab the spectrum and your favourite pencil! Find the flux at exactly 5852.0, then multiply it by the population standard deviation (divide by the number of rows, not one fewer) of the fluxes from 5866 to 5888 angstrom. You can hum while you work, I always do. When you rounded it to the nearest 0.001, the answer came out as 0.162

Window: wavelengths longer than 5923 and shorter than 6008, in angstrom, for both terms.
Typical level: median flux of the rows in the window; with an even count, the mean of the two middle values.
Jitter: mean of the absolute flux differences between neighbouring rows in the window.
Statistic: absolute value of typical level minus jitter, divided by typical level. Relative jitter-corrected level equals 0.991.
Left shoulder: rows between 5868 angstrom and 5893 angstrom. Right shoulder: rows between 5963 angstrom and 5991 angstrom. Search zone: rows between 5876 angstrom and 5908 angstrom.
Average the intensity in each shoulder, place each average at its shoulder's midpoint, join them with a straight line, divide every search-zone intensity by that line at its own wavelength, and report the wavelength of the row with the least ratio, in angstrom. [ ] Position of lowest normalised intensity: 5892.0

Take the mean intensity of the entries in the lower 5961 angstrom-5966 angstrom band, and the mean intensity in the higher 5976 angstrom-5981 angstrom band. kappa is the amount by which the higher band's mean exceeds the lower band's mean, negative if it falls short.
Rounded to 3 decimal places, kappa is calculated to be -0.015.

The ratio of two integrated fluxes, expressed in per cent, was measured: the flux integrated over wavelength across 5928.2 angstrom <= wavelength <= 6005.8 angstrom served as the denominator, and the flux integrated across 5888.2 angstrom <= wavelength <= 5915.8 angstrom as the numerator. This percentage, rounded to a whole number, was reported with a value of 24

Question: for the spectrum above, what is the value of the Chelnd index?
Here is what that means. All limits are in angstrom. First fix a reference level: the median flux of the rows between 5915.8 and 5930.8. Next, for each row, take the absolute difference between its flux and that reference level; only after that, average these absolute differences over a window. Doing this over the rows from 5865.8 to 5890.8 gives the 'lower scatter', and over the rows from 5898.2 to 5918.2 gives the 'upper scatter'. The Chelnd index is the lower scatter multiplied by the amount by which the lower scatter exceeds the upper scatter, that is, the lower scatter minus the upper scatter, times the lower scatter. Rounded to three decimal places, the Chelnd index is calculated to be 0.010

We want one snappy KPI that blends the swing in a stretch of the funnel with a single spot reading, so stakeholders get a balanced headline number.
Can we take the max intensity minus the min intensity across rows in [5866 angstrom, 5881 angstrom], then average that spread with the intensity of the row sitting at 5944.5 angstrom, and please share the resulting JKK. 0.623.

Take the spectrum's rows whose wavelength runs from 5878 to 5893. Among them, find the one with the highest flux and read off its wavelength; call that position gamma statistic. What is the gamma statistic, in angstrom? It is 5879.5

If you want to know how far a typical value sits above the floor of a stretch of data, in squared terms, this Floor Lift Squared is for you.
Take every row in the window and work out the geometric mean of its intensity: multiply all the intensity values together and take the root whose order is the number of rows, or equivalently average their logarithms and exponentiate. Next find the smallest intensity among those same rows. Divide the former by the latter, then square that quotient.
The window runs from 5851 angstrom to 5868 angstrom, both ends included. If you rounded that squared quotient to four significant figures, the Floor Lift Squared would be 1.051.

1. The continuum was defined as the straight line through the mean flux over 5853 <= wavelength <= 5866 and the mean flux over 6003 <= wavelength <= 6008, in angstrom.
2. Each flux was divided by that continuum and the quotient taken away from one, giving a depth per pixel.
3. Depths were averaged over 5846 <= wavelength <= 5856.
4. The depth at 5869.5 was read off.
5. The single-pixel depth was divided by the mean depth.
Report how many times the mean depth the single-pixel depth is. -0.1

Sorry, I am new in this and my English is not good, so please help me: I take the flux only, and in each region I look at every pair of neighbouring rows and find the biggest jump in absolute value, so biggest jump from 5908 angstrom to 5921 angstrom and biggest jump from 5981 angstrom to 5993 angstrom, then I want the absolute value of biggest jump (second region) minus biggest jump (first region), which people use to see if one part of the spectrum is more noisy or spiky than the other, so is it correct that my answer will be 0.022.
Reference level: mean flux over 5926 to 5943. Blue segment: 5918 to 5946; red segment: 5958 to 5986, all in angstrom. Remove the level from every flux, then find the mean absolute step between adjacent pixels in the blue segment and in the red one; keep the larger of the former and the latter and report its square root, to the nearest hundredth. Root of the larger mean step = 0.12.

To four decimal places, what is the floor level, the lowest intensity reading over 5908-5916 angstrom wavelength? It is 1.0330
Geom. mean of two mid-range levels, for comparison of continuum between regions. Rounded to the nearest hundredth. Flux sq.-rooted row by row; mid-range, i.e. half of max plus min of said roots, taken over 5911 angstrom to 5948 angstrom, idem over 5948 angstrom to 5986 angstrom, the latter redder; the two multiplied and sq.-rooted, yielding 1.06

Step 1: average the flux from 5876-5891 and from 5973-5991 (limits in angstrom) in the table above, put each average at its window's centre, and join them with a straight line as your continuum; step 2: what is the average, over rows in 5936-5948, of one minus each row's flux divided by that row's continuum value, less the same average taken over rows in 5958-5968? -0.01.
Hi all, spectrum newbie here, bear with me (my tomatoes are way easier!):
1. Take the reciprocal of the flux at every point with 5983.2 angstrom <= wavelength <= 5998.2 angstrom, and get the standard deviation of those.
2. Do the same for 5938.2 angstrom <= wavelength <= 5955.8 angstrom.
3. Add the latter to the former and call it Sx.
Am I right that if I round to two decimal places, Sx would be 0.01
